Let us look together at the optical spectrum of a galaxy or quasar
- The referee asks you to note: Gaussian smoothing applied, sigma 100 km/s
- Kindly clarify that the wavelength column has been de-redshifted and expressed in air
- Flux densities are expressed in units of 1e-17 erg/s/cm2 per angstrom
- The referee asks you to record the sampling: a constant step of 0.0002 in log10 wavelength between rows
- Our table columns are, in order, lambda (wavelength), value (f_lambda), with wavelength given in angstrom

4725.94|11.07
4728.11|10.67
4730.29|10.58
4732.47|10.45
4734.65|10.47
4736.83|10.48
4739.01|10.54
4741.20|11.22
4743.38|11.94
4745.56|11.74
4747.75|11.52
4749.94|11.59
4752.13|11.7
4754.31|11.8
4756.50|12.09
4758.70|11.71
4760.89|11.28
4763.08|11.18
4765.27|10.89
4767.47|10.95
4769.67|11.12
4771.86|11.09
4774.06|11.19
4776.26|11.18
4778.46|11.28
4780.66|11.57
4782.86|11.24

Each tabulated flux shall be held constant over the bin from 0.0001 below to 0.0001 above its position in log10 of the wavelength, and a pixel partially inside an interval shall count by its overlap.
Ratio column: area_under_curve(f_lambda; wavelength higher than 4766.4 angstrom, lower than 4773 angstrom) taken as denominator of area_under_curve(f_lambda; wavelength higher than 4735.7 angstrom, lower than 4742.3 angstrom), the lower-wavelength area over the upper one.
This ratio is 0.97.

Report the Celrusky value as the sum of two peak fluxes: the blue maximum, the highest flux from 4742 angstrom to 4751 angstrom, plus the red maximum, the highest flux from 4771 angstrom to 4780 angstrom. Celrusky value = 23.2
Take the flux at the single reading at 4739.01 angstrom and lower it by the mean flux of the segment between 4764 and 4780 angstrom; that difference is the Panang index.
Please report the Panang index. -0.6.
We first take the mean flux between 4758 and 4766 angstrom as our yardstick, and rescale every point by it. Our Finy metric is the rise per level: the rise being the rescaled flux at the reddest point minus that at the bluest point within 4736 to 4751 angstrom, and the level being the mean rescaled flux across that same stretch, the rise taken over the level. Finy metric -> 0.10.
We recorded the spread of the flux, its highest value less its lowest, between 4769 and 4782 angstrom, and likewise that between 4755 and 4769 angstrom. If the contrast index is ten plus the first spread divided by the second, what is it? 10.4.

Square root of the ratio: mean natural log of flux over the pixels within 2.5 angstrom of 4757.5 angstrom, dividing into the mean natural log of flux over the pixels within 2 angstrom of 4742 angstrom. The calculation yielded 0.99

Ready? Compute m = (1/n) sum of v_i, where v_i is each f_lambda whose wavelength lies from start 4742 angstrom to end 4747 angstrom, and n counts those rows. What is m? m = 11.8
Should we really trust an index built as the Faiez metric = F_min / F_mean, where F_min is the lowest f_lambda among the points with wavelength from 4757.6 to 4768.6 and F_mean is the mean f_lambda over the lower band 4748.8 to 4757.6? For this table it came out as 0.92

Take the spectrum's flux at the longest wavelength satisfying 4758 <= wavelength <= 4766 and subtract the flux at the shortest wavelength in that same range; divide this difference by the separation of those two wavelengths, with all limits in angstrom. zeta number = -0.12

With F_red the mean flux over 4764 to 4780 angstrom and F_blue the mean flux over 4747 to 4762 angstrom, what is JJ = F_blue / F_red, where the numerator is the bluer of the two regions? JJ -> 1.05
